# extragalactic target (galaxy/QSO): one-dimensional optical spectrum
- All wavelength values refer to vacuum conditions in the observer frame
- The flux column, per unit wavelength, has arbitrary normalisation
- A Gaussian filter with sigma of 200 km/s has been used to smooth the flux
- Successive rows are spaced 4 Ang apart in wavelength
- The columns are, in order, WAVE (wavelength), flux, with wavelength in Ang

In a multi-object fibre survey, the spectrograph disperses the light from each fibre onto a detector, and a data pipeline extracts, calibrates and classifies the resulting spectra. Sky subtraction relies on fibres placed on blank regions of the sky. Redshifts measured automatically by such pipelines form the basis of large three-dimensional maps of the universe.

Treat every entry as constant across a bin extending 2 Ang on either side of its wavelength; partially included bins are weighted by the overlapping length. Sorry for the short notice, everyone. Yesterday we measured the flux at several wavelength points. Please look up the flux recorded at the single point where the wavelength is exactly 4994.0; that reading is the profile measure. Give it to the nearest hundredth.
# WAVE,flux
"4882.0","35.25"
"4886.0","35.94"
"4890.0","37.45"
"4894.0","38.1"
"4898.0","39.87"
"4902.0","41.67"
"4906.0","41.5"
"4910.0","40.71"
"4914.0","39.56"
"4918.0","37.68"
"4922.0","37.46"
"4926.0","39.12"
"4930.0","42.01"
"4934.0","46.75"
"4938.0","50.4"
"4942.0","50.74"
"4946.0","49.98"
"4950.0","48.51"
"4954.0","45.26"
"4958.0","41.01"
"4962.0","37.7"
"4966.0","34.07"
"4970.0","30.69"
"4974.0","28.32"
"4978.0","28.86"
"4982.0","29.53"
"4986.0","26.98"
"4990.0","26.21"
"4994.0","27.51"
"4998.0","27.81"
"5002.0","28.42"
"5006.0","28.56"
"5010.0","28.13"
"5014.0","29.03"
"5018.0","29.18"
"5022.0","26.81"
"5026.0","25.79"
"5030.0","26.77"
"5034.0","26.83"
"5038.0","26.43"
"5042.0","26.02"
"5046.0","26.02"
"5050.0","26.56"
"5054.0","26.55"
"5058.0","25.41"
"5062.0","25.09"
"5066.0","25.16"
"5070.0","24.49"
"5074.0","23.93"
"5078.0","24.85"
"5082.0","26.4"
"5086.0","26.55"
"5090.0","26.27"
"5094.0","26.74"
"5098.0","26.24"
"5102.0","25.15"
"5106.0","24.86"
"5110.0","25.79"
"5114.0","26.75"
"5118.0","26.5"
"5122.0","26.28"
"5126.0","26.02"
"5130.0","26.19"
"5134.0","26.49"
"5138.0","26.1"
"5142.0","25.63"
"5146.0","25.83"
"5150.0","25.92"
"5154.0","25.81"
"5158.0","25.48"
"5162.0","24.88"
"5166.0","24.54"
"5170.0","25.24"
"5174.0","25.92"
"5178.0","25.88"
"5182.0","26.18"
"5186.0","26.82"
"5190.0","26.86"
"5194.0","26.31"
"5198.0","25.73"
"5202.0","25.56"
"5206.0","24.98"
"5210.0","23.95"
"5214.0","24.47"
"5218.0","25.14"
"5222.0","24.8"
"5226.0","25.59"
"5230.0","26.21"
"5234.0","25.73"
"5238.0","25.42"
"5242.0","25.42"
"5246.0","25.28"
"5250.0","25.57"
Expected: 27.51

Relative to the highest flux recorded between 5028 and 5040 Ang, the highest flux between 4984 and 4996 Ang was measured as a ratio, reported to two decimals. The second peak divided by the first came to 1.03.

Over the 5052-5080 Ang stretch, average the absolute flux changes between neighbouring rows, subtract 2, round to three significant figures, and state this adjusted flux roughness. -1.39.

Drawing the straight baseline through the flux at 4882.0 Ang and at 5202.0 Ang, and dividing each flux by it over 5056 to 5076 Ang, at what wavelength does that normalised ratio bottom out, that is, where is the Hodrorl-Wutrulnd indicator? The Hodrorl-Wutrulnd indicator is 5074.0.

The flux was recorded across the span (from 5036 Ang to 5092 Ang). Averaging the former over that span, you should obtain 25.7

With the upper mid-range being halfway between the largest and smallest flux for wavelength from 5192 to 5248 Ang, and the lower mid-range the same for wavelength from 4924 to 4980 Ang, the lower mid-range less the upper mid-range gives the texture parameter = 14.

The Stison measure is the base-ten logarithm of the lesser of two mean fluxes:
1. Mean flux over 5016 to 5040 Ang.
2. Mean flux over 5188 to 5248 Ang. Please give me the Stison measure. 1.41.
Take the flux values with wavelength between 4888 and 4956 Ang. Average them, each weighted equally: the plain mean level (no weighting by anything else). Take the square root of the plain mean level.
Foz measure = 6.54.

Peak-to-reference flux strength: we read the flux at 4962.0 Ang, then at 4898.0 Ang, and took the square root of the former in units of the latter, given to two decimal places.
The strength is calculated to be 0.97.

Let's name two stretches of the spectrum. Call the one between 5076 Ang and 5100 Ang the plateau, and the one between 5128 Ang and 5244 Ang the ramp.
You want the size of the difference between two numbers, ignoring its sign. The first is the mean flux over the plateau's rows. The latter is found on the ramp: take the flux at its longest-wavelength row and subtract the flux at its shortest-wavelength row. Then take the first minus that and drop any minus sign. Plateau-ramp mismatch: 27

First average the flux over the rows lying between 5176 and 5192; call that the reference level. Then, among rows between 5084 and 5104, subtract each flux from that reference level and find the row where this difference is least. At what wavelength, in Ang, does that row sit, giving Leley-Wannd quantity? 5094.0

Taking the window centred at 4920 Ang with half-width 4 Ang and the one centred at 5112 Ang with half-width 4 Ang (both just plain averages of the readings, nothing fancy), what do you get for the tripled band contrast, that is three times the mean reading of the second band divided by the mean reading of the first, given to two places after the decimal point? 2.10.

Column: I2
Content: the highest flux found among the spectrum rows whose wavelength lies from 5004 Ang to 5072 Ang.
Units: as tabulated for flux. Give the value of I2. 29.18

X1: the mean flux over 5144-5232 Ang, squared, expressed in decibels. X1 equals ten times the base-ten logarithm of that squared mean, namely 28.1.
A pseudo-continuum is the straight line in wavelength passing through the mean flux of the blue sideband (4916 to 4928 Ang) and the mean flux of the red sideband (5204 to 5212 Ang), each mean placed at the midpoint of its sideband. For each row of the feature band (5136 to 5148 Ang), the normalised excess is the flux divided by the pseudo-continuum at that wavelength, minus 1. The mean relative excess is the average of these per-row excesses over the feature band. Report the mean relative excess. -0.06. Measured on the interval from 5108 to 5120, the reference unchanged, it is -0.09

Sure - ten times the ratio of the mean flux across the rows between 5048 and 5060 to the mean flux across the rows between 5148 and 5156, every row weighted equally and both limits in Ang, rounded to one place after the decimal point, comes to 10.1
